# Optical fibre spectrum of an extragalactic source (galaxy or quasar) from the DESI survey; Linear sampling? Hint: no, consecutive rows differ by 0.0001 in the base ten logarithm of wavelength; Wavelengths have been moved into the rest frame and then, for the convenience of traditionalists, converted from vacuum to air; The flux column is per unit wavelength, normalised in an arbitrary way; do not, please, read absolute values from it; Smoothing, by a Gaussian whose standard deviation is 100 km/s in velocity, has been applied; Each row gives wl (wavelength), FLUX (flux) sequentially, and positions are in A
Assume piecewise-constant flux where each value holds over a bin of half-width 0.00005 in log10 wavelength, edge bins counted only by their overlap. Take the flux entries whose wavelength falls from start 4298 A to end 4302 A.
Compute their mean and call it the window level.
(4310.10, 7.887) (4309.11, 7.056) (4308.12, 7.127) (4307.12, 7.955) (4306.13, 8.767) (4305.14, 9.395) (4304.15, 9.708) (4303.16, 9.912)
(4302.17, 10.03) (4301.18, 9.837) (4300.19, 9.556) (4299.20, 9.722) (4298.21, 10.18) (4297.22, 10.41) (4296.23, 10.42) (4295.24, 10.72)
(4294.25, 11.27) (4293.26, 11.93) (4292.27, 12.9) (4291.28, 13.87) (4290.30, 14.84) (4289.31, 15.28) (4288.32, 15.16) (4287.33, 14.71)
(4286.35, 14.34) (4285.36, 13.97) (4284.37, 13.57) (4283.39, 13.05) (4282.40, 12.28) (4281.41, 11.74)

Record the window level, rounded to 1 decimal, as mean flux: 9.8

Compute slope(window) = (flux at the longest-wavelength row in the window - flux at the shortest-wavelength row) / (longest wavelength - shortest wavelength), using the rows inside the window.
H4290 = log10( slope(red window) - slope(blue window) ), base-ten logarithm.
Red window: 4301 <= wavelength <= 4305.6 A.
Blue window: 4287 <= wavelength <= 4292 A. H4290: -1.0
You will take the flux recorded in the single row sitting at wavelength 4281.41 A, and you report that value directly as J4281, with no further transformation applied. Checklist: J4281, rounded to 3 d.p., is 11.740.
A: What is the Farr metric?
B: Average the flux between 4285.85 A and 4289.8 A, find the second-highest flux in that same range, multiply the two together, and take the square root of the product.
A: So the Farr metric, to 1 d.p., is 15.0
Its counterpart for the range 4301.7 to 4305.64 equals 9.8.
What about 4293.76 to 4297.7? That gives 10.7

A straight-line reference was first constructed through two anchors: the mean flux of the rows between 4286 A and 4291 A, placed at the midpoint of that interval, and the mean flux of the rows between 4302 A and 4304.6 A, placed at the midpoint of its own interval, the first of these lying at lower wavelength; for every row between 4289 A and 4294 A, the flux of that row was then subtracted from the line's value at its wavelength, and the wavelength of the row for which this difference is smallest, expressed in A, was 4289.31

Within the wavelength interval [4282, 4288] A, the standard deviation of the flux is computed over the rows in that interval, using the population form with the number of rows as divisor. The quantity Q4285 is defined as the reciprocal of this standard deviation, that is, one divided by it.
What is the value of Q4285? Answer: 1.2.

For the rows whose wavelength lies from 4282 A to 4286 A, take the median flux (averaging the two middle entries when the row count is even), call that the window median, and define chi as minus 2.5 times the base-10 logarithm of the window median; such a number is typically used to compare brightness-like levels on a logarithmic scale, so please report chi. -2.81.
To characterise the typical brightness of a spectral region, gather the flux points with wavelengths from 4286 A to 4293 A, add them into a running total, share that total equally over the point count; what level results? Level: 14.4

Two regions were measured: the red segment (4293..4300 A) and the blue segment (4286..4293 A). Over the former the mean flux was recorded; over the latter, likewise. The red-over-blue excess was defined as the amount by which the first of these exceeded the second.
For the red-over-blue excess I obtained -3.8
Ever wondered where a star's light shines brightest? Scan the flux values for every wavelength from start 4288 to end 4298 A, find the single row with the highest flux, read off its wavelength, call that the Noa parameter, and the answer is 4289.31 A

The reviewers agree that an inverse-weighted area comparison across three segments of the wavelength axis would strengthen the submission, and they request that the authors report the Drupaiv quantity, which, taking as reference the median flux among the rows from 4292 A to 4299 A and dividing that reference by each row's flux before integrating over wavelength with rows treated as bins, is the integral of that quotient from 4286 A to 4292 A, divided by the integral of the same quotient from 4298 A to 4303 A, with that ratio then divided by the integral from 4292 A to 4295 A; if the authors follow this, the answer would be 0.30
